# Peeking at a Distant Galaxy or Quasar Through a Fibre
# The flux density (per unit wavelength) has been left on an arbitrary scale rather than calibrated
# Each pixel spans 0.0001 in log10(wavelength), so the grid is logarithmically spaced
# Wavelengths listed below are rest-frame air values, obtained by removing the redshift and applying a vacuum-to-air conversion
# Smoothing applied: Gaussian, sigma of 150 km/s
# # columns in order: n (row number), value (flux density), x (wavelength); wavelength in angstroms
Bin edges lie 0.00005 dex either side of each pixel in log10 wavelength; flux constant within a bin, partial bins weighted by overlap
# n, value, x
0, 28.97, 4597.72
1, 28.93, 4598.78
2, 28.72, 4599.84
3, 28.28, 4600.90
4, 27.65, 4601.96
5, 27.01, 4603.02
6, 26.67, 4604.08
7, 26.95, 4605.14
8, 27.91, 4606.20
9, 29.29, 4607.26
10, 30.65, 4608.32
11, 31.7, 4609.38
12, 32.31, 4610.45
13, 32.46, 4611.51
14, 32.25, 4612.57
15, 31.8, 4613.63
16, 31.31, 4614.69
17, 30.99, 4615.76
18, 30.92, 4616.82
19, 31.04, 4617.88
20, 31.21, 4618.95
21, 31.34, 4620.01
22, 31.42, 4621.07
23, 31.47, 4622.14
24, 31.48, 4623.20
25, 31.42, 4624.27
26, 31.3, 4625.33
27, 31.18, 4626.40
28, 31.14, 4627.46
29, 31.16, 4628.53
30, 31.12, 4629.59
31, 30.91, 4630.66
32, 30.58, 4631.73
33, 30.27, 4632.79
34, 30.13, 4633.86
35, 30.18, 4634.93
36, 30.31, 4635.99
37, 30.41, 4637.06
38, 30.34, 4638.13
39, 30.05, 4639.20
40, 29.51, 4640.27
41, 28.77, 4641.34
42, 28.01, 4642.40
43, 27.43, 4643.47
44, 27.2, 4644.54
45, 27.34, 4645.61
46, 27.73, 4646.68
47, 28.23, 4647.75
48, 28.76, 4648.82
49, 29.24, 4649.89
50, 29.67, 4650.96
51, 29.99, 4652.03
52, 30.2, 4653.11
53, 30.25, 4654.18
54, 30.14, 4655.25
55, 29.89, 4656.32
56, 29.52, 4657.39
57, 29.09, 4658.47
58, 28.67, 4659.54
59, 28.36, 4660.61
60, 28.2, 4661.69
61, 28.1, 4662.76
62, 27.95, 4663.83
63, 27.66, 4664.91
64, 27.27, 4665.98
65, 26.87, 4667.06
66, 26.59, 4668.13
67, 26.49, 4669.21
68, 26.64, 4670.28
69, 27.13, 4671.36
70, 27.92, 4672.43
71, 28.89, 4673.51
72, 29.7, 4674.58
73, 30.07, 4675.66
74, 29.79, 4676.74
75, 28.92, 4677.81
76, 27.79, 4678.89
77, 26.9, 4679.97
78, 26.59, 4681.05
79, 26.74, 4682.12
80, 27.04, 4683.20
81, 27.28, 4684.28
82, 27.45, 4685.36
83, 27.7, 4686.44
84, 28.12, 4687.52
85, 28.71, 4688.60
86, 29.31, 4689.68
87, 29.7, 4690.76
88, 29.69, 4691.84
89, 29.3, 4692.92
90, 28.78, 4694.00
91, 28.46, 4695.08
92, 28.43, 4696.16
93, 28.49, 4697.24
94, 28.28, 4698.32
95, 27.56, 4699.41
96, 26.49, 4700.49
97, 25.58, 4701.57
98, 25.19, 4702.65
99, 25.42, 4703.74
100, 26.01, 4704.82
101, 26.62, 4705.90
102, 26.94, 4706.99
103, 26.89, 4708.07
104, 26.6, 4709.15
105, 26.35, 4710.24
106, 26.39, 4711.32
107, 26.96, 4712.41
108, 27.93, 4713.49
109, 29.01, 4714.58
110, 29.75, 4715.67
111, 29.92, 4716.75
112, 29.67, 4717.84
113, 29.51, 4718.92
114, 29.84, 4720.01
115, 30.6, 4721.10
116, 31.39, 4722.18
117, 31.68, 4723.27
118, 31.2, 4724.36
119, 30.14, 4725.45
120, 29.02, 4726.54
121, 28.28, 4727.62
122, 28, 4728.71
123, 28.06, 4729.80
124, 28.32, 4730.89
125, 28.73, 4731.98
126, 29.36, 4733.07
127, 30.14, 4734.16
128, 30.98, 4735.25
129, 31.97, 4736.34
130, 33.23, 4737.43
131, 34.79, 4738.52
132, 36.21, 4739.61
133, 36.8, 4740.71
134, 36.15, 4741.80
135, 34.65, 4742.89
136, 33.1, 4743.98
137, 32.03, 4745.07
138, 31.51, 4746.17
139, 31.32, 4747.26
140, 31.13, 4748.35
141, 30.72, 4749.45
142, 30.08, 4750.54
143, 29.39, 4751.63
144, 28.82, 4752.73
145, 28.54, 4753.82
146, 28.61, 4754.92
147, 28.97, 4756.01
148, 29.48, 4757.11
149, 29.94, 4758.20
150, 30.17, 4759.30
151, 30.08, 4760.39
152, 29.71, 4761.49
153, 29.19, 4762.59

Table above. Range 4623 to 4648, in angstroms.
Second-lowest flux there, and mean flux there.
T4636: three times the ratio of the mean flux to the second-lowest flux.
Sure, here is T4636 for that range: 3.27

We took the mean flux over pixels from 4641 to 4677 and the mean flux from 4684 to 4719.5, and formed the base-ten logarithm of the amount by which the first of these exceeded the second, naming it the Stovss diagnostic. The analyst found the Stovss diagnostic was -0.2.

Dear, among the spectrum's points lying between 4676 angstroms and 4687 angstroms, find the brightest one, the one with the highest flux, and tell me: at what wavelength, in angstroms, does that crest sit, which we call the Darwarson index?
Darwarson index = 4676.74 angstroms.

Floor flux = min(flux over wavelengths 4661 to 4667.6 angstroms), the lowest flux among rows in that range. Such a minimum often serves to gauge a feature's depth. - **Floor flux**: 26.87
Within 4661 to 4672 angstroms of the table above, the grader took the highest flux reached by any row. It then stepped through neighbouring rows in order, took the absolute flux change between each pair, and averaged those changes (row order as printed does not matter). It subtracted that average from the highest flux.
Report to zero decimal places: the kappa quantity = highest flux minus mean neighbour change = 28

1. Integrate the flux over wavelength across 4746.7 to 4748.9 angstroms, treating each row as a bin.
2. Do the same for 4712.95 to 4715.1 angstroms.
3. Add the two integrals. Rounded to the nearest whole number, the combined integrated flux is 130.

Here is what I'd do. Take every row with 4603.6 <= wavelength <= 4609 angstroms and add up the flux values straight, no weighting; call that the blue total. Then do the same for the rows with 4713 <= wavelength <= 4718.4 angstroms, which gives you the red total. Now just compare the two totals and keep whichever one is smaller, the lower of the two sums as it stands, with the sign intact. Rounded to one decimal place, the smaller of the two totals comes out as 141.5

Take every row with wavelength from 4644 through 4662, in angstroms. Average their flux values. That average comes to 29.0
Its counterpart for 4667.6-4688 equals 27.8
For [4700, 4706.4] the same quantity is 25.9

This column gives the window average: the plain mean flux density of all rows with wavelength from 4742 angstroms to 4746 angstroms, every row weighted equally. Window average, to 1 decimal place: 33.3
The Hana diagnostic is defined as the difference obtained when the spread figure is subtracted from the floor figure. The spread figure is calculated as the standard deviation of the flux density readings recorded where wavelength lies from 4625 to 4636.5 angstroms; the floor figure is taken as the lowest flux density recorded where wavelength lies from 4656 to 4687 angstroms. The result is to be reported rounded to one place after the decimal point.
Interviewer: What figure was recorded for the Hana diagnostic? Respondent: 26.0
